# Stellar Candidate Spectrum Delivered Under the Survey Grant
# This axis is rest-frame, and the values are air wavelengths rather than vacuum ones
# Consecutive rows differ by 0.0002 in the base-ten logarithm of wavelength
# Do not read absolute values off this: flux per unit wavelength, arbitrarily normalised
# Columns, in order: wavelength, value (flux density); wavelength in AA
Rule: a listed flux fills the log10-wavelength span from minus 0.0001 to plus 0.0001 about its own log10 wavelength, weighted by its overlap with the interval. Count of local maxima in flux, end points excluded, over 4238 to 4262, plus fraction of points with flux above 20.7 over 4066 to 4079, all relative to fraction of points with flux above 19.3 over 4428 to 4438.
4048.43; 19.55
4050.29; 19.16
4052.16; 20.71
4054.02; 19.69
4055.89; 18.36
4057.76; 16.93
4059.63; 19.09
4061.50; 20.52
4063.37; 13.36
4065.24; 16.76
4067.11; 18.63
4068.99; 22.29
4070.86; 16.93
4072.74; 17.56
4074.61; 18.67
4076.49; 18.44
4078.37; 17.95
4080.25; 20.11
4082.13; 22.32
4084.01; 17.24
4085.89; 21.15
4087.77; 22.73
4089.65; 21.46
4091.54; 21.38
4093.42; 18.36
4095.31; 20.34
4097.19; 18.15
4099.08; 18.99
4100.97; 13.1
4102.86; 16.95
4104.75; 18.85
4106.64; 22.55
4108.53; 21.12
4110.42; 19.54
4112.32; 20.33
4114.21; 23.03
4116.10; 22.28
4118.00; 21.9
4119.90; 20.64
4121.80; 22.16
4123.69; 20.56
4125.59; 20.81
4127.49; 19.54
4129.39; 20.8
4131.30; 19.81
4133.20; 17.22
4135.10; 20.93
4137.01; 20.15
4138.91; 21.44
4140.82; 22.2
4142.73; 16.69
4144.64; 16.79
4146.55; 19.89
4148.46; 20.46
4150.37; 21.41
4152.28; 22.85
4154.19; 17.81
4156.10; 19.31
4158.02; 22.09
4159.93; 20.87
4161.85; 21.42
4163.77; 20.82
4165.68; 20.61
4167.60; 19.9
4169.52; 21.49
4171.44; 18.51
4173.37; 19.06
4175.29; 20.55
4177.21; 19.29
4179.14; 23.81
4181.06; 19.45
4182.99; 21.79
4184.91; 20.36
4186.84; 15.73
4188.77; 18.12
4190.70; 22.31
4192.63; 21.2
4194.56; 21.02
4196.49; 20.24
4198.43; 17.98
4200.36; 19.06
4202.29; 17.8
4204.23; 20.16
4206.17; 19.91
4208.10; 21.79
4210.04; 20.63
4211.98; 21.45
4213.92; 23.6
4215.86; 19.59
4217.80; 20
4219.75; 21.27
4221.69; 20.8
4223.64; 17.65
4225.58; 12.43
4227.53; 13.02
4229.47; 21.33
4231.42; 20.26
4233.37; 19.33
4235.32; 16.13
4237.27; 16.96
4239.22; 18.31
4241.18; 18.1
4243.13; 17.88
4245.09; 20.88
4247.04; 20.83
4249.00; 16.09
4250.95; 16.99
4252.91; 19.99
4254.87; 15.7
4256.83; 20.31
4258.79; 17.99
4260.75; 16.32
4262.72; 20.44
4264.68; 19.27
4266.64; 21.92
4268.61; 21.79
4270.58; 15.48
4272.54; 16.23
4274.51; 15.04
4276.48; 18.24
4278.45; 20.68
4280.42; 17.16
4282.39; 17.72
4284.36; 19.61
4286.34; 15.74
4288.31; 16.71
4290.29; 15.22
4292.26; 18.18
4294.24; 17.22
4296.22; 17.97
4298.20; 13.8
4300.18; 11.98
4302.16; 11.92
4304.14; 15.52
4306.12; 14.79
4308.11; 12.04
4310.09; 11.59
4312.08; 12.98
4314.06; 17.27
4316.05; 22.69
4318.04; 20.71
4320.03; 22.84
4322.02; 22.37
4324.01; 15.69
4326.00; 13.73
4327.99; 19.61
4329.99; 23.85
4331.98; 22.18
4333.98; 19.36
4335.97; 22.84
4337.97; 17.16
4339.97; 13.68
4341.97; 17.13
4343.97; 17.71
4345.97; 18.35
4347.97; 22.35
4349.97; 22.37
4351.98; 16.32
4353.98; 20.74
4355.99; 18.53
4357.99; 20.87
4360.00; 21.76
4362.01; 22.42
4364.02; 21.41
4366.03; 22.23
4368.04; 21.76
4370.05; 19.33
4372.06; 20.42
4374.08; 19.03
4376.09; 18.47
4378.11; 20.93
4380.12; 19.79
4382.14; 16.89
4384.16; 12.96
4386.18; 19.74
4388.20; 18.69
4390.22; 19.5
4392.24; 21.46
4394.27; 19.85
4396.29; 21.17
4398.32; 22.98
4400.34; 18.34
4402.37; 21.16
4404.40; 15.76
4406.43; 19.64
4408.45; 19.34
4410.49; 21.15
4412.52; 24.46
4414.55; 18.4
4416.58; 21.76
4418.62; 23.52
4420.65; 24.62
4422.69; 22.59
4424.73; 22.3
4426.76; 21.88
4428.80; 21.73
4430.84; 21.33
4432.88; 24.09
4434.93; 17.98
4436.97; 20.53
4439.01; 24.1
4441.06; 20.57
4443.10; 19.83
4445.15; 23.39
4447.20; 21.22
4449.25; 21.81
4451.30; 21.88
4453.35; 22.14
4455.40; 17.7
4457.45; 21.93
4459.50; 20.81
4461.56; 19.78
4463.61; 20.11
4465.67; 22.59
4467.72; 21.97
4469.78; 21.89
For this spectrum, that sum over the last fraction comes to 3.9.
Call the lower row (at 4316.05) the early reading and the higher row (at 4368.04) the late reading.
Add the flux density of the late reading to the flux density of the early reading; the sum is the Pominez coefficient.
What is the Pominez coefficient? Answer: 44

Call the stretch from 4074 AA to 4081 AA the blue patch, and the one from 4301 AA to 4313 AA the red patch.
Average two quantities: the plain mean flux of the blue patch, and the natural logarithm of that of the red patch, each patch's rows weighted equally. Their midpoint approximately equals 10.7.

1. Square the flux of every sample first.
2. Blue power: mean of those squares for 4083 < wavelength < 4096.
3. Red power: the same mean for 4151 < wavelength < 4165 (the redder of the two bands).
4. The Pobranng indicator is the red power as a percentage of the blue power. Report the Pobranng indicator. 103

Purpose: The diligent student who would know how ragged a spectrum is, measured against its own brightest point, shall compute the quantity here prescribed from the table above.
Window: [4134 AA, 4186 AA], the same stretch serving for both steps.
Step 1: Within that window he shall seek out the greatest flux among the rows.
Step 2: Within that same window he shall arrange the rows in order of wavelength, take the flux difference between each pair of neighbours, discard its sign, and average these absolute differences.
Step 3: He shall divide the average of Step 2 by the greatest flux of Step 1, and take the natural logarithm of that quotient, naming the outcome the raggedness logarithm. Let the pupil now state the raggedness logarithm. -2.56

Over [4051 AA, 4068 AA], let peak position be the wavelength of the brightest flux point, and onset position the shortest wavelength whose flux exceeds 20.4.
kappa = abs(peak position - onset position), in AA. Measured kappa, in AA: 0.0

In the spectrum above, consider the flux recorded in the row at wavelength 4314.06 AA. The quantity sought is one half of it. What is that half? 8.6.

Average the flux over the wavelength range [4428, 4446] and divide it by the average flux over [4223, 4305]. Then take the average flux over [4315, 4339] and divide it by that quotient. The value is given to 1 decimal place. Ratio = 16.5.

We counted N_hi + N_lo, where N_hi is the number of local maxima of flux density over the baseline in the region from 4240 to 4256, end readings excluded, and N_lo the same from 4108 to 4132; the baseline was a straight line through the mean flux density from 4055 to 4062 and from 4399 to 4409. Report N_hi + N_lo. 6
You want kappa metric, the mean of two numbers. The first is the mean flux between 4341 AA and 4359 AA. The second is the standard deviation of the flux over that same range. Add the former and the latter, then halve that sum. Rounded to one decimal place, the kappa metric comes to 10.8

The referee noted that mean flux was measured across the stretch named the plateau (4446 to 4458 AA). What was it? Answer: 21.1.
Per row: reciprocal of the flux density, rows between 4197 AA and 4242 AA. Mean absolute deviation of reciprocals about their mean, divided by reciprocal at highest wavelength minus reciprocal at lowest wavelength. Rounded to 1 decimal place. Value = -17.2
